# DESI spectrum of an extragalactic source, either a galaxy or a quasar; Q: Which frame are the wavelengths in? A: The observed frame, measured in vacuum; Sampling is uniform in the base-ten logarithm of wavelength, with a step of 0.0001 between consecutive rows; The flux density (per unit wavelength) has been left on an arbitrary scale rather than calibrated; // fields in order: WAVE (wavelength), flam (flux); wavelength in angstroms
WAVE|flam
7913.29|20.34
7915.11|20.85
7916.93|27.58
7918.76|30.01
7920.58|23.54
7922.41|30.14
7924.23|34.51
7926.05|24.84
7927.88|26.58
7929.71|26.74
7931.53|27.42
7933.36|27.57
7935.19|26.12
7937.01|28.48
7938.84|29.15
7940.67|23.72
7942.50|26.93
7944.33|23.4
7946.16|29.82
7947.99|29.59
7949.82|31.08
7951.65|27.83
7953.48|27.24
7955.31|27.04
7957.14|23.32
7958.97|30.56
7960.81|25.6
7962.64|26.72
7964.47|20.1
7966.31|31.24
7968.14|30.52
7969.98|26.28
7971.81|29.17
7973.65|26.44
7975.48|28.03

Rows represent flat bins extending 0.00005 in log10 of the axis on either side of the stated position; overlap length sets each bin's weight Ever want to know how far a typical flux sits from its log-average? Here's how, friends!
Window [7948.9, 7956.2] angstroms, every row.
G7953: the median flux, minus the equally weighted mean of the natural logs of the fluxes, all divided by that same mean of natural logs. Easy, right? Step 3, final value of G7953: 7.24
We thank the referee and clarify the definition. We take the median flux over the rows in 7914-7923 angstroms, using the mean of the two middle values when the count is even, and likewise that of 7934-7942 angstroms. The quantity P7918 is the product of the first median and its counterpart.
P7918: 753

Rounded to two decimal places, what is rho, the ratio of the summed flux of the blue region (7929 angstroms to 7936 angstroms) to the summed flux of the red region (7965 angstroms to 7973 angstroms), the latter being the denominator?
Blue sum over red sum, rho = 0.92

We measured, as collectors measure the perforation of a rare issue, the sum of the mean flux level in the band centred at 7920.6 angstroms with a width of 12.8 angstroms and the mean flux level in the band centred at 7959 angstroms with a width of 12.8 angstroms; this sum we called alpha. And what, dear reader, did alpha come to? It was 53.1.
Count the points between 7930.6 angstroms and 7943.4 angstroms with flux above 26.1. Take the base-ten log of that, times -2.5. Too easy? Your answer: -1.95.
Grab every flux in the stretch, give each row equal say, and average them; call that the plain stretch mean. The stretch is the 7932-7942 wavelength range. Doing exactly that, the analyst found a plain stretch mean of 27.0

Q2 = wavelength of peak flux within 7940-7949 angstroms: 7946.16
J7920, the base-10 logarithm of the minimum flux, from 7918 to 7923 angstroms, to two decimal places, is 1.37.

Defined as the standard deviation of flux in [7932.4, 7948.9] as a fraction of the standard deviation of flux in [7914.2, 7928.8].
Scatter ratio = 0.56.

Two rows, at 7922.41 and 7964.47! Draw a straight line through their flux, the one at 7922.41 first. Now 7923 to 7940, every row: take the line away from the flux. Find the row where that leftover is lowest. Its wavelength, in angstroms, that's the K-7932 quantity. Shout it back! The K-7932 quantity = 7926.05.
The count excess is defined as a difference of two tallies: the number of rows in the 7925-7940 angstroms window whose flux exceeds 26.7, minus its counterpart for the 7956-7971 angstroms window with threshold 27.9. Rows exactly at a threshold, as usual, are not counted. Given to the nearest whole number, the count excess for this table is 2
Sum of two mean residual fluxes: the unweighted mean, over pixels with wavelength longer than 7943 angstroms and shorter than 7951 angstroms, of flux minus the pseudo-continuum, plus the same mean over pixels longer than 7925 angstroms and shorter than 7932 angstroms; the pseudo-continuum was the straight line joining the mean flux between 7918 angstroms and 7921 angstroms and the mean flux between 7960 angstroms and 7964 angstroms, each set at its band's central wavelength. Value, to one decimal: 1.9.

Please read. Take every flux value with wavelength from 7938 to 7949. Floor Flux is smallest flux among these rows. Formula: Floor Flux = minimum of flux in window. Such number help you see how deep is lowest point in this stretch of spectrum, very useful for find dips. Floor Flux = 23.4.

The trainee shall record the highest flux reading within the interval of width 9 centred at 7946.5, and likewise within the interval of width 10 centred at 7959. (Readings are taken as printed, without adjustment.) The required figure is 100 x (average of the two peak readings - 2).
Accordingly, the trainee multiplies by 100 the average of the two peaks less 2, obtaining 2882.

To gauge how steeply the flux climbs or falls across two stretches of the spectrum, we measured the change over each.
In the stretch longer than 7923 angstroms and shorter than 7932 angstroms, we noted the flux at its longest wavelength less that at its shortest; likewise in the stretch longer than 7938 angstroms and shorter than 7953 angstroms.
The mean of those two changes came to -4.2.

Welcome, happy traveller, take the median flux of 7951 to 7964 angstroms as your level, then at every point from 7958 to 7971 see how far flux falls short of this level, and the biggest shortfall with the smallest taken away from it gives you 11.1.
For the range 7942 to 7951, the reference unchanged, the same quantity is 7.7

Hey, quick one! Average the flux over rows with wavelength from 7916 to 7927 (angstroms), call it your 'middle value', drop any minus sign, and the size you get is 28.4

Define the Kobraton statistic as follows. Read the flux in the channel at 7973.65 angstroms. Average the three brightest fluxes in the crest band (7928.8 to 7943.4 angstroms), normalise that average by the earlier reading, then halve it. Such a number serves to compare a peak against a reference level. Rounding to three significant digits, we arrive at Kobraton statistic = 0.537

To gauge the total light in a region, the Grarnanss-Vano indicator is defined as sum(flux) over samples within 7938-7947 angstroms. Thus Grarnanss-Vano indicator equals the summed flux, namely 133.0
